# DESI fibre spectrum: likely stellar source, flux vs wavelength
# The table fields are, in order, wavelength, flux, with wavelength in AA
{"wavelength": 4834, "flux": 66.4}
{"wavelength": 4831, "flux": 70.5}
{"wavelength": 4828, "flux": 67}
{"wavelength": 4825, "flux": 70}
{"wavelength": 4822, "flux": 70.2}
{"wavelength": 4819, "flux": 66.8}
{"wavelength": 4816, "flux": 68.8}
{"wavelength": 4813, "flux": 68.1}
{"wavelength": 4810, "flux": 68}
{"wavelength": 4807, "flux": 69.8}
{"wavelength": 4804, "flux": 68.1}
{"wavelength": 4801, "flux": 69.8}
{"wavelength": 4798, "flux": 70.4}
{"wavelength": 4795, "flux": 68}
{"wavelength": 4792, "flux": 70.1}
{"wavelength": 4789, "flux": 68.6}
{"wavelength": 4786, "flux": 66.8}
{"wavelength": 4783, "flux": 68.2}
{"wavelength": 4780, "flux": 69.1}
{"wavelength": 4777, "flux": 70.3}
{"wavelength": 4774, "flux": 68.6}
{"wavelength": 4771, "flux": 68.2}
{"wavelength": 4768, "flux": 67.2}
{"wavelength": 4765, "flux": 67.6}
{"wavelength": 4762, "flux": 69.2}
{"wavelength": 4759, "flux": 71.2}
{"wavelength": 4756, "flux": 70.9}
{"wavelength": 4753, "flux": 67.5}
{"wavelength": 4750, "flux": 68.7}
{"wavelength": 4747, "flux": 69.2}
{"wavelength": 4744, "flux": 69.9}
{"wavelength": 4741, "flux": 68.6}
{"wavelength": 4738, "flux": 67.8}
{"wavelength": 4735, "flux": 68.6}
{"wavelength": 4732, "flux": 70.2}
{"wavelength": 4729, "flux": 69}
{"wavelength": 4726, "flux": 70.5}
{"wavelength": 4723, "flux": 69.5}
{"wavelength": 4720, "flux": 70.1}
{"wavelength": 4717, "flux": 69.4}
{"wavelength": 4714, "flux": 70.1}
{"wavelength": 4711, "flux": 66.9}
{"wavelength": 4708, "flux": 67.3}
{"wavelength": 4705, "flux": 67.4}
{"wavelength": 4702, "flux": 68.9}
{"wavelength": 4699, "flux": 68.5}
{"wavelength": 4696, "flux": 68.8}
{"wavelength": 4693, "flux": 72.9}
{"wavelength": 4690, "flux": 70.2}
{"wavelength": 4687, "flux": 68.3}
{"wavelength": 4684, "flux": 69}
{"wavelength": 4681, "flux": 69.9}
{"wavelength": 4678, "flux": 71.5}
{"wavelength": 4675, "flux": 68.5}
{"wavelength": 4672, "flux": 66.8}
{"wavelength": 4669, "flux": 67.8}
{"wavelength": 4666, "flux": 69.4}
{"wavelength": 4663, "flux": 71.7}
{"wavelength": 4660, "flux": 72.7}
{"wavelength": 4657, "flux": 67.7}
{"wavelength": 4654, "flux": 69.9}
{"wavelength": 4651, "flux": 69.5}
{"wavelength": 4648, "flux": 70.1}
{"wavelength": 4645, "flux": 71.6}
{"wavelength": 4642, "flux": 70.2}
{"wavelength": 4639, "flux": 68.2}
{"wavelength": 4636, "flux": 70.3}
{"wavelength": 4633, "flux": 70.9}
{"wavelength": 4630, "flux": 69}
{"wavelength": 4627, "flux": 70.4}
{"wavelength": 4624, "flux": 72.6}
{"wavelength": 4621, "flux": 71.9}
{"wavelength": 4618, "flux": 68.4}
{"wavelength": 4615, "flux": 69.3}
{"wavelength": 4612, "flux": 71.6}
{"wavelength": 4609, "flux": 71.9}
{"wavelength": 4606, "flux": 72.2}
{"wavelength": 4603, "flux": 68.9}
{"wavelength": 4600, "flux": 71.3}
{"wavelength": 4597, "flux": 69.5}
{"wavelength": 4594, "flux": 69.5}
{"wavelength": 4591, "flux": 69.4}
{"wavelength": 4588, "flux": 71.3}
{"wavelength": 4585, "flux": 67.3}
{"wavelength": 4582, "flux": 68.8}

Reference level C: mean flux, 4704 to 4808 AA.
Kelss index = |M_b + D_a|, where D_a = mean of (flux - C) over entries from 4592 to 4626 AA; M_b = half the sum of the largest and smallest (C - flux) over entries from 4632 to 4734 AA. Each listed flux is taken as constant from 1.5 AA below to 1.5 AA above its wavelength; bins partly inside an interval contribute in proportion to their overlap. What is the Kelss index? 0.8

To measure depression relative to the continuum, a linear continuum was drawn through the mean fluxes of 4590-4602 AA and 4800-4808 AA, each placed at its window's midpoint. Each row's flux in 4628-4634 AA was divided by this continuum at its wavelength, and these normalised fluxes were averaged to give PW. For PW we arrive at 1.00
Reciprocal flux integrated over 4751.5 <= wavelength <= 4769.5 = 0.2613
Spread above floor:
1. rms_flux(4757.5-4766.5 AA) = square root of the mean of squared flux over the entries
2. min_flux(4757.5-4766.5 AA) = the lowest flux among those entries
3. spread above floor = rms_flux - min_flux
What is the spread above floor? 1.7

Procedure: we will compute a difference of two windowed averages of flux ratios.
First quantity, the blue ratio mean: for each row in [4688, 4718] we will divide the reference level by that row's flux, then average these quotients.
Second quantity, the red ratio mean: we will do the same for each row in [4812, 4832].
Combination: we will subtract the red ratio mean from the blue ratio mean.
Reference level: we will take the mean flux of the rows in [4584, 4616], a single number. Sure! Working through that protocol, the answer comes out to -0.004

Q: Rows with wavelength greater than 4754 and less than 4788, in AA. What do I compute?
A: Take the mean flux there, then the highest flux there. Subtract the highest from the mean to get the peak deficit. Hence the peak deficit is -2.4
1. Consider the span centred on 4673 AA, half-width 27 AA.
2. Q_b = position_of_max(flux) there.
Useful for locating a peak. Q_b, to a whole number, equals 4693 AA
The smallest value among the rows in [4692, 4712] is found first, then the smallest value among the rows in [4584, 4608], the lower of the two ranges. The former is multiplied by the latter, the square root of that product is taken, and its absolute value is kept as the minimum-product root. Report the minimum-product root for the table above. 67.1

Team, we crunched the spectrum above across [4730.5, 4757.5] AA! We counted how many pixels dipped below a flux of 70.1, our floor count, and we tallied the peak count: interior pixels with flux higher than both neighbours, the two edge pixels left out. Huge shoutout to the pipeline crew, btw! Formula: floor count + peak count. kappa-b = 8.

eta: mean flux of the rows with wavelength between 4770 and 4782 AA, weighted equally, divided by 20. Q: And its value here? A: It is 3.45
